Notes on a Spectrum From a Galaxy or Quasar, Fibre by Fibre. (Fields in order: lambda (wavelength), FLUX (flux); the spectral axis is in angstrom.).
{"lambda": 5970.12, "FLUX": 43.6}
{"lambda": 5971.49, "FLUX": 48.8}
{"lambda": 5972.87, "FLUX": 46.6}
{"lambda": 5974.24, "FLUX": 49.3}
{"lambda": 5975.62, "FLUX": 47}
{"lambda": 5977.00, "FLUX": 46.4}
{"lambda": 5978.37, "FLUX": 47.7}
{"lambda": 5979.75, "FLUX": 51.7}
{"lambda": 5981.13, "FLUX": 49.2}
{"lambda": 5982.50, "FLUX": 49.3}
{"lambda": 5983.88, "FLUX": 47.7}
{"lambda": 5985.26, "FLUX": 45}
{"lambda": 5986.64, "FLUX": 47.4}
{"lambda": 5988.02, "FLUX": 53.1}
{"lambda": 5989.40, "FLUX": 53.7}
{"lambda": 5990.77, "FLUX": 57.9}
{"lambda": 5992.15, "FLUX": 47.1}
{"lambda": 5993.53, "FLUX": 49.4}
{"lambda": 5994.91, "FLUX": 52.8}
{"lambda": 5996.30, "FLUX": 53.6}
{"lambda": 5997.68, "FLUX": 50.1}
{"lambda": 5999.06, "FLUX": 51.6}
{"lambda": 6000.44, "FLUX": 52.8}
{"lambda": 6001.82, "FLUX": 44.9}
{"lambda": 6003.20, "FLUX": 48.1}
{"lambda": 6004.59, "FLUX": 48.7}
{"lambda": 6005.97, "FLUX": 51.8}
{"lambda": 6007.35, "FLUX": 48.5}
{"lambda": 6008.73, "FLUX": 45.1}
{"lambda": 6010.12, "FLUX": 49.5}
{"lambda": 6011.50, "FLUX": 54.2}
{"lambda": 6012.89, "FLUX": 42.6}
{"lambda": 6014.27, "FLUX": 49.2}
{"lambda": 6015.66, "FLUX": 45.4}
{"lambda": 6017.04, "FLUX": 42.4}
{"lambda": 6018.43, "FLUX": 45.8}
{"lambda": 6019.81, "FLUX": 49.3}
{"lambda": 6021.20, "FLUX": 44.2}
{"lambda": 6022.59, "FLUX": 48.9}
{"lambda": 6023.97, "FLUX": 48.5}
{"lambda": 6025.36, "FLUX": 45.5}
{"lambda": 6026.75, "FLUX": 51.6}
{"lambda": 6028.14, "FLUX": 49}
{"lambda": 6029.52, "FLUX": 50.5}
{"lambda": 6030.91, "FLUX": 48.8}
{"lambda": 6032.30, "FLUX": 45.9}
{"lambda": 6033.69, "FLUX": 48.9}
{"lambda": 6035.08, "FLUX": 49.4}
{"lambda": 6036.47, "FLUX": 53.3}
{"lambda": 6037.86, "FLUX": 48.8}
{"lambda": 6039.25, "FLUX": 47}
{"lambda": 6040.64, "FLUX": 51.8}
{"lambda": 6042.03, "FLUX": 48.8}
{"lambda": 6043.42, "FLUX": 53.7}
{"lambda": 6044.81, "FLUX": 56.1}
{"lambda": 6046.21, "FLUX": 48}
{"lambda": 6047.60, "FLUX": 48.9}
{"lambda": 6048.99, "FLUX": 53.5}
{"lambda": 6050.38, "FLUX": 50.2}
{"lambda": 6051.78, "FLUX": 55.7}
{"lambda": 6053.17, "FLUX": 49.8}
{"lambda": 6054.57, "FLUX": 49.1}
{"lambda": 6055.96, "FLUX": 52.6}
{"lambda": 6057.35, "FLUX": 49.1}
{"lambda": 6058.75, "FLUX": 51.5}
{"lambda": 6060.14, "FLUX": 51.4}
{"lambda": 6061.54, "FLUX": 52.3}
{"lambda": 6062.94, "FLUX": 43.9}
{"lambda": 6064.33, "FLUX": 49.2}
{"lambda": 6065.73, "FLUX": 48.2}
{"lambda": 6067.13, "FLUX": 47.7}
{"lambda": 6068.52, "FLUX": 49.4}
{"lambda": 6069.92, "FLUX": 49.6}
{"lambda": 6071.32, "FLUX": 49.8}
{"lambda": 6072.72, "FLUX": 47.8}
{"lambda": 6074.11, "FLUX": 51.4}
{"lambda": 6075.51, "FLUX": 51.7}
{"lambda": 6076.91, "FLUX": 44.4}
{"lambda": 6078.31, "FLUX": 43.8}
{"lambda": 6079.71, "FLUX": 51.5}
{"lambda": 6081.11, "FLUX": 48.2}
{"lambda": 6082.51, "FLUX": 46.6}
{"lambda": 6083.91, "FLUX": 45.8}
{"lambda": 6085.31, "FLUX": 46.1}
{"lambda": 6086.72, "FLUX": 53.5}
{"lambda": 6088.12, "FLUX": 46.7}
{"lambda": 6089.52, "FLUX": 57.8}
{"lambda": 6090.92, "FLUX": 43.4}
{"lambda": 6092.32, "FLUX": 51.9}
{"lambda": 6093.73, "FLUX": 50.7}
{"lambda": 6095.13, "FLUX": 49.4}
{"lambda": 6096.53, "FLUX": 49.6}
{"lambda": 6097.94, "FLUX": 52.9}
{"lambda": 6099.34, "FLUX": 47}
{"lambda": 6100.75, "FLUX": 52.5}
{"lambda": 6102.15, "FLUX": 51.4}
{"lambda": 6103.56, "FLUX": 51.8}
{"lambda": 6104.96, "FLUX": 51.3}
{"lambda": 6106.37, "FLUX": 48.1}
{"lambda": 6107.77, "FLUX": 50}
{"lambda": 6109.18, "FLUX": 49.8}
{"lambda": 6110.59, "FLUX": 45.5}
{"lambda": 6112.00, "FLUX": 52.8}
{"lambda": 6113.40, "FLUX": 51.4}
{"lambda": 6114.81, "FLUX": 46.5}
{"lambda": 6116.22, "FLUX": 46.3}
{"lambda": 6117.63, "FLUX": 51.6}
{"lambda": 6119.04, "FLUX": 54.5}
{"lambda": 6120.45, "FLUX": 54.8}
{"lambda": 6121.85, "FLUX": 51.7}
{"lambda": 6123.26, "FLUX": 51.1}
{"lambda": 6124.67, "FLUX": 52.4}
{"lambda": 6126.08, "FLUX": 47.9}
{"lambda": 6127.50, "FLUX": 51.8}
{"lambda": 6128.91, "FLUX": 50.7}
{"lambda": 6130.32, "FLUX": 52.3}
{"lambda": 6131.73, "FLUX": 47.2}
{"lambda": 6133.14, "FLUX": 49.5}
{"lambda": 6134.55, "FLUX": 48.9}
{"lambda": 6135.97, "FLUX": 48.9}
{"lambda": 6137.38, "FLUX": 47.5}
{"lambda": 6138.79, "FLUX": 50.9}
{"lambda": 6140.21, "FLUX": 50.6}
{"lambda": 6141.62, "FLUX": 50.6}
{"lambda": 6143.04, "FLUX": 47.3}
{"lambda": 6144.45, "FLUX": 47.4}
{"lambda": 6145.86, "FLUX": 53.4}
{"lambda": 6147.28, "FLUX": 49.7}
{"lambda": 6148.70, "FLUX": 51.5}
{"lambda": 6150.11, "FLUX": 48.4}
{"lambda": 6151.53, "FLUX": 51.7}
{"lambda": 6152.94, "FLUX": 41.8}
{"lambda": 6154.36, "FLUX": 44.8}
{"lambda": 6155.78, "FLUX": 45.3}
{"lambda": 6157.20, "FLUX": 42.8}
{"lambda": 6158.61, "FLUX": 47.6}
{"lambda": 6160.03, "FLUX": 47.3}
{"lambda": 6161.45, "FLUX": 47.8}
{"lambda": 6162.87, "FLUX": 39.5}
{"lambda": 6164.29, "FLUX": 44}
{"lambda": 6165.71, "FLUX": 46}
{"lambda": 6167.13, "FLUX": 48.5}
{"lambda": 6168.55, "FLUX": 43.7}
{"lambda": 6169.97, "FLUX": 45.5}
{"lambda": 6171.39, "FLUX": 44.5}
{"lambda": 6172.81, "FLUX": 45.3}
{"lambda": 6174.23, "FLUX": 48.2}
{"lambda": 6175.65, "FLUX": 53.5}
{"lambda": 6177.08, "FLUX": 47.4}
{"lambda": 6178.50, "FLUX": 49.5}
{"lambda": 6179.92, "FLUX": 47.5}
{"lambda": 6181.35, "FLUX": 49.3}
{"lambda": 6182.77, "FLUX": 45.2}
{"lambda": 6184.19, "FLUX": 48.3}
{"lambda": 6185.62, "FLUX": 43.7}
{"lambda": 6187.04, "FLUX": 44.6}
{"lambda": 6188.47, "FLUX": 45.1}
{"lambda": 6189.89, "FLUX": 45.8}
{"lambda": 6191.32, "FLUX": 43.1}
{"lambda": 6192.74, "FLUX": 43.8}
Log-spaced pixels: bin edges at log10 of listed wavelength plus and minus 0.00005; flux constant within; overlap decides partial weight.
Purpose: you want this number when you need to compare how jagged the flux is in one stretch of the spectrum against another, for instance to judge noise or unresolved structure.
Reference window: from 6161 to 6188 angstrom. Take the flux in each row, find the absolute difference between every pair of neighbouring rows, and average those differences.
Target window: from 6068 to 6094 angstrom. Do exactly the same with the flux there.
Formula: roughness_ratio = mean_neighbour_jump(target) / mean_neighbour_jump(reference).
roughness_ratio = 1.3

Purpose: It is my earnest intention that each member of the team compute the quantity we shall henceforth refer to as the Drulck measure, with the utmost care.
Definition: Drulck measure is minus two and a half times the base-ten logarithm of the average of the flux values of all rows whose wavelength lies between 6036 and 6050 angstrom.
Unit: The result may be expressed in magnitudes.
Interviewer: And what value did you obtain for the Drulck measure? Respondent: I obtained -4.27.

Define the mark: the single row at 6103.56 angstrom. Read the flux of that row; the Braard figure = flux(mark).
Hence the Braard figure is 51.8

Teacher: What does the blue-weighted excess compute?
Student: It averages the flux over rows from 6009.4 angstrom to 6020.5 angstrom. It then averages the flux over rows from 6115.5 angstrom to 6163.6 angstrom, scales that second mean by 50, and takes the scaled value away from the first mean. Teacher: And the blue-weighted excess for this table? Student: -2402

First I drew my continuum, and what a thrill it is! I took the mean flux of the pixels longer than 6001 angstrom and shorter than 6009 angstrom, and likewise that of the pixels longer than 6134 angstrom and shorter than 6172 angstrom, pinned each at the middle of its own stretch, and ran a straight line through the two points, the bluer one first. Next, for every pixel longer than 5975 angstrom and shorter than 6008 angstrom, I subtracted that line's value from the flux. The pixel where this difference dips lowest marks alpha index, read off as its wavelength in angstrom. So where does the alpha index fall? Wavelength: 6001.82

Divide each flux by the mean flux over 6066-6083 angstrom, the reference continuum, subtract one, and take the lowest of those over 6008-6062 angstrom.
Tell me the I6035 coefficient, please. -0.126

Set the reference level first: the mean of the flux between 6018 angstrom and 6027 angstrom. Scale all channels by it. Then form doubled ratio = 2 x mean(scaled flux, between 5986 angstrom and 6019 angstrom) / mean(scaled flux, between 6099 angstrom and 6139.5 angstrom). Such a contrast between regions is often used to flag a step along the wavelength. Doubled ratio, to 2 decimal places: 1.97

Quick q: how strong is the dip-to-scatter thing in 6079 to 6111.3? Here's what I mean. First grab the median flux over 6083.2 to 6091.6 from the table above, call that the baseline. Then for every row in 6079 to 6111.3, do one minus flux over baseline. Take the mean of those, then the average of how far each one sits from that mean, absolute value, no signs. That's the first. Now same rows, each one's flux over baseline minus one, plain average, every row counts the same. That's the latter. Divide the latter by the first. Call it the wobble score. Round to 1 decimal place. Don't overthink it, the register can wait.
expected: 1.3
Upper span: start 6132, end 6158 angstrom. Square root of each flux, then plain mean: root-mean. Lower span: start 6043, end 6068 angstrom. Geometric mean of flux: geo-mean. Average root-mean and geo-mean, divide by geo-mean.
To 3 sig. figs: 0.569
